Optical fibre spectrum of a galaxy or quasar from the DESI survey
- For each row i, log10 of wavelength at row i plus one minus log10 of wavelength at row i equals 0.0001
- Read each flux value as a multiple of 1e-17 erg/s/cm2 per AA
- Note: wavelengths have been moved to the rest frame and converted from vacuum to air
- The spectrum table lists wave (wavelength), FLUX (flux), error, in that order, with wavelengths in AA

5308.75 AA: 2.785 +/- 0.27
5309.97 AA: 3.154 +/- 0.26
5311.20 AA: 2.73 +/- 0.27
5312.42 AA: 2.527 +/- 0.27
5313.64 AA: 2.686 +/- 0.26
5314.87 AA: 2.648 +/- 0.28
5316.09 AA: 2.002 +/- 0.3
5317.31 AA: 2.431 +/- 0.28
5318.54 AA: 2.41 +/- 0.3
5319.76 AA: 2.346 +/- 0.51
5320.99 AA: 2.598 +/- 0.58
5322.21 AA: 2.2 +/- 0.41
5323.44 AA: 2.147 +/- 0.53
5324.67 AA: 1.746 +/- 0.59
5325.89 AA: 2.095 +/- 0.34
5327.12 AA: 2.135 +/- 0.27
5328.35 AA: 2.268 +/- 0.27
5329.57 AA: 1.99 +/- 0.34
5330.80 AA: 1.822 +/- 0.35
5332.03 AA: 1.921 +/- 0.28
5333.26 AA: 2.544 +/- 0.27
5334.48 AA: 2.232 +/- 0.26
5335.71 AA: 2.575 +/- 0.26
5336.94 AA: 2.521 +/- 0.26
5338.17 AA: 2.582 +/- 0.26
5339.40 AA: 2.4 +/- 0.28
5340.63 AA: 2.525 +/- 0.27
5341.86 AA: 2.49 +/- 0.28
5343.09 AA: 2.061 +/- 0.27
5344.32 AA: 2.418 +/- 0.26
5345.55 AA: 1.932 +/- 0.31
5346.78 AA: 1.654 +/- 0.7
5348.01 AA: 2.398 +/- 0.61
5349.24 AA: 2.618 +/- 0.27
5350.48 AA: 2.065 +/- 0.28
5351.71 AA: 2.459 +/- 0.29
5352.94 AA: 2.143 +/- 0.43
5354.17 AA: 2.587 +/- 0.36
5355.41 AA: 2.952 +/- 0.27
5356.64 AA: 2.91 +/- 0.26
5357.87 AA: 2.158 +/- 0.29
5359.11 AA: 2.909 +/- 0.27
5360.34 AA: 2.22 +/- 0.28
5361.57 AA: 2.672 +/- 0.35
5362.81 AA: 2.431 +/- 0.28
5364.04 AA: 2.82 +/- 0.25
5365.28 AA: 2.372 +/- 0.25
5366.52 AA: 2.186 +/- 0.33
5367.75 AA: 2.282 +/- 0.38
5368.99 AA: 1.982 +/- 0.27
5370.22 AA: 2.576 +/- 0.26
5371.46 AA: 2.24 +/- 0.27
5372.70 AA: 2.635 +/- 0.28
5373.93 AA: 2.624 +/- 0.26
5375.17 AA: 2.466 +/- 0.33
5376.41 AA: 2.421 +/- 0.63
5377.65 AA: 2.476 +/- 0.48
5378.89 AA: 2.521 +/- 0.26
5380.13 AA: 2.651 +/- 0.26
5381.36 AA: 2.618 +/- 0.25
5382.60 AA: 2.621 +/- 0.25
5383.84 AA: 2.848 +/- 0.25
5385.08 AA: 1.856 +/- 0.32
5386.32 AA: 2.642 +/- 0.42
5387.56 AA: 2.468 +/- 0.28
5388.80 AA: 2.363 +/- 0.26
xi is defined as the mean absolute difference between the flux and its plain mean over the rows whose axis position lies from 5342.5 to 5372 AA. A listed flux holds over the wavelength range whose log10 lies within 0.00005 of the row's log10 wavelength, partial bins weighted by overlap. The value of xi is 0.269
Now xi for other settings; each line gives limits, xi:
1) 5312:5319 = 0.170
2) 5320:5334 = 0.199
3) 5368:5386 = 0.196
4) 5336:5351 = 0.252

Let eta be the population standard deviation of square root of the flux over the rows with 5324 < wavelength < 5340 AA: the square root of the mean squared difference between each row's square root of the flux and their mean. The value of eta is 0.096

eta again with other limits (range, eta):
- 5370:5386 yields 0.076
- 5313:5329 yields 0.087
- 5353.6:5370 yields 0.101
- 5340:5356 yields 0.110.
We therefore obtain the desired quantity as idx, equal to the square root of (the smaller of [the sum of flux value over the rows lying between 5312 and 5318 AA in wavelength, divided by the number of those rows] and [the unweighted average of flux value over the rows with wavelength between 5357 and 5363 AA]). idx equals 1.57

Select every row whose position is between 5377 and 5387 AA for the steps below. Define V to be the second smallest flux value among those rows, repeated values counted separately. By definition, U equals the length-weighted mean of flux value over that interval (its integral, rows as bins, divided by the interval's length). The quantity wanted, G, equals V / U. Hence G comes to 0.979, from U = 2.53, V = 2.476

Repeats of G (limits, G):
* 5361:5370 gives 0.911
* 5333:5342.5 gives 0.967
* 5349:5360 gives 0.850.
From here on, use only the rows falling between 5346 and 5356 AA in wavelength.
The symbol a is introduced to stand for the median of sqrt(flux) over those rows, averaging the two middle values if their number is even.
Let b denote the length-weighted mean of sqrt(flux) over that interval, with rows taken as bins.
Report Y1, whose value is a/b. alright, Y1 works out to 1.02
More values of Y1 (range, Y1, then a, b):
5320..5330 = 1.00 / 1.46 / 1.47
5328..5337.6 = 1.00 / 1.50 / 1.49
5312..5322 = 1.01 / 1.57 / 1.56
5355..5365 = 1.03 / 1.66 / 1.62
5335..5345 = 1.01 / 1.58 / 1.56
